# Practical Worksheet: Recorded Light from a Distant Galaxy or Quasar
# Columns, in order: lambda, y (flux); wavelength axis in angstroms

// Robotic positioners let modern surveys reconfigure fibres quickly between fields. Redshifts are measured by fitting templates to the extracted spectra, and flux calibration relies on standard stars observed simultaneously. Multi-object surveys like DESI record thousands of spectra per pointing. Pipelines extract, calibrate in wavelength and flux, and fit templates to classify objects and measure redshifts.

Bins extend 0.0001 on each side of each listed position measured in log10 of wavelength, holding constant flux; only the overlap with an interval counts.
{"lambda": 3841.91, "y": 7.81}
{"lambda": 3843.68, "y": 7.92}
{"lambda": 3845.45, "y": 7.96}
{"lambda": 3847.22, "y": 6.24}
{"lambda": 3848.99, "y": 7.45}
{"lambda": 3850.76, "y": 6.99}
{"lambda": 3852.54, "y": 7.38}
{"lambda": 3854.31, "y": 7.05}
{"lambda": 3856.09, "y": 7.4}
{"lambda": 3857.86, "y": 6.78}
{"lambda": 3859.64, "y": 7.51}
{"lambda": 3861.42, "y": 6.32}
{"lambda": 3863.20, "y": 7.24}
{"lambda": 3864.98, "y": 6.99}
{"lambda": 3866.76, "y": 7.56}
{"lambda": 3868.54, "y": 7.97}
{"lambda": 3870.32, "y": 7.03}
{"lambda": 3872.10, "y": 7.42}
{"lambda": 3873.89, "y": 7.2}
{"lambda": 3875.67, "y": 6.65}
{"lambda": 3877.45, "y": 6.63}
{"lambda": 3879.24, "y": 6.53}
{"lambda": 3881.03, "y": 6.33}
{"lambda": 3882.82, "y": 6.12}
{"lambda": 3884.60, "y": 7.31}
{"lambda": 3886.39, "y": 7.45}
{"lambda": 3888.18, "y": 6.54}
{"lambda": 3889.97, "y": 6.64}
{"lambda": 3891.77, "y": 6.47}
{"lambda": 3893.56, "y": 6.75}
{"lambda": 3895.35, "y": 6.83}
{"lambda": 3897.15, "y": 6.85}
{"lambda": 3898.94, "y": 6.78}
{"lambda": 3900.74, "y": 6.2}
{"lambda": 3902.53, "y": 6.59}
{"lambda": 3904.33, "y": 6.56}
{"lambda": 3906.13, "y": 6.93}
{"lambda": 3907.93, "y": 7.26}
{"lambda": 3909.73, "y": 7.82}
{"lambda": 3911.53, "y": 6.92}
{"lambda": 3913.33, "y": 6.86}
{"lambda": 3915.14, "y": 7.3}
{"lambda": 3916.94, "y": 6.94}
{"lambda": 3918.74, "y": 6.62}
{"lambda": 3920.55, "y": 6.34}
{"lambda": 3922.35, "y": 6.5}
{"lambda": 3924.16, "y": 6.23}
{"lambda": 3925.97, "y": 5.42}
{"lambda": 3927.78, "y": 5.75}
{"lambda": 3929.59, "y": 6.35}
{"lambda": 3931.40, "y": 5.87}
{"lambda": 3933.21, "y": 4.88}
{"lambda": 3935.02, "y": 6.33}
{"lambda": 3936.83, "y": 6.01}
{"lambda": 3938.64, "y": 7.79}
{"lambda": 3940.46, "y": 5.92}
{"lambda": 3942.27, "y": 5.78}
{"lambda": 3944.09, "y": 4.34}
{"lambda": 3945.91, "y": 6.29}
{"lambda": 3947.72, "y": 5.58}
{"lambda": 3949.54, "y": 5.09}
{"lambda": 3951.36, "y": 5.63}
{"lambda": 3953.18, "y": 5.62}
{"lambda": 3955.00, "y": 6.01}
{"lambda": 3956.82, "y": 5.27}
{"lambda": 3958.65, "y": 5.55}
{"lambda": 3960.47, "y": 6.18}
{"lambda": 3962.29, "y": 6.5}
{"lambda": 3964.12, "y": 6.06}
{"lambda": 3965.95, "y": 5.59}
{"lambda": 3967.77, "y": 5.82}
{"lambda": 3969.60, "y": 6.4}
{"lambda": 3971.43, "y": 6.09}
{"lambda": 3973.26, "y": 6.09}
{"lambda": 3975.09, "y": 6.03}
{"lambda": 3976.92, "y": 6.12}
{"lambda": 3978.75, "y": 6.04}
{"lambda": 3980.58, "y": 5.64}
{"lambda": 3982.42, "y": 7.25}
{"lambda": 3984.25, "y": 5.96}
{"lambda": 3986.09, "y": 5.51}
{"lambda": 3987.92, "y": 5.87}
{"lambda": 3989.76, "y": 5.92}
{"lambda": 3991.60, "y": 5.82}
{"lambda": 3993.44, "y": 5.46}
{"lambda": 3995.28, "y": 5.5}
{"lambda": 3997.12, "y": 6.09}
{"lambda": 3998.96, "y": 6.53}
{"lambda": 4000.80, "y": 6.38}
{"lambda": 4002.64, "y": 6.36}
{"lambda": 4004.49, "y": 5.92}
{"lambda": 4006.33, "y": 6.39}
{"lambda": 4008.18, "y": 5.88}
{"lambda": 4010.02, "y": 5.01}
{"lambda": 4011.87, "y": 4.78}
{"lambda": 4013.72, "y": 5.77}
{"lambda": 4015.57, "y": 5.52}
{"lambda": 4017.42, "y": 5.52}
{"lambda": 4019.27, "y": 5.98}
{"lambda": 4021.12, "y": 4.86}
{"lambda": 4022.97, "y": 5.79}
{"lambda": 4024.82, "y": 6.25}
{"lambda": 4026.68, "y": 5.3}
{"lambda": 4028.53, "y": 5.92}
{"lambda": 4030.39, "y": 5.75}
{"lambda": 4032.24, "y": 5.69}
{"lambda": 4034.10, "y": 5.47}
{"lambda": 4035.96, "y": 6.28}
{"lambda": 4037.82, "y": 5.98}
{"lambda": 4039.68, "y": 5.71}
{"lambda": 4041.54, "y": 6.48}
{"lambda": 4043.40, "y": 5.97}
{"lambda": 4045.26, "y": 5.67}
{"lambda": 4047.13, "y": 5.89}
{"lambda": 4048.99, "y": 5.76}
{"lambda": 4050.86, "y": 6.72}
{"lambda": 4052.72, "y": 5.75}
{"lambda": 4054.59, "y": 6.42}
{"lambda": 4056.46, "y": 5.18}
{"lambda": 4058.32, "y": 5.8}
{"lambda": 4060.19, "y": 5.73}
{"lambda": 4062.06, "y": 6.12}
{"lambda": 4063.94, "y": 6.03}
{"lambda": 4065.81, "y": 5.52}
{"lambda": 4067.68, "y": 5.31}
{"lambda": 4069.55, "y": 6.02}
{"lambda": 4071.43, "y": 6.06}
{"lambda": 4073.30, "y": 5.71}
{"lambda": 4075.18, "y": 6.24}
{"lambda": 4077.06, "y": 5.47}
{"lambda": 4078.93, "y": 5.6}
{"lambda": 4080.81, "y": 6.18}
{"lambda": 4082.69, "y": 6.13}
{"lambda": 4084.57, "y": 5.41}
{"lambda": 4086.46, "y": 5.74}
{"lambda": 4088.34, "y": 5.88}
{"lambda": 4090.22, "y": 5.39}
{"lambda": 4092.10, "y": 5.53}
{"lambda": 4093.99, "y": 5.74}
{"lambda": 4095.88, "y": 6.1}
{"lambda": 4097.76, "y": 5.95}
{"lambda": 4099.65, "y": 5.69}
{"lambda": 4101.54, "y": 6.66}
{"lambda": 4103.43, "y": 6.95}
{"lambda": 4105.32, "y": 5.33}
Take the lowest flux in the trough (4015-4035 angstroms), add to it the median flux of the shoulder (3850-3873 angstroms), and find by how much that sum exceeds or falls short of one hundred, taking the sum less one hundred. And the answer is -87.9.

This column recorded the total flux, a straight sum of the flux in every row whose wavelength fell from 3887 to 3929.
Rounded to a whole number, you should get 153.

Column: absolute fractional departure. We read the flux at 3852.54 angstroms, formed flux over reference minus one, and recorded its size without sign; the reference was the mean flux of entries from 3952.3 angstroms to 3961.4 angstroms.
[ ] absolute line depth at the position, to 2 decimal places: 0.29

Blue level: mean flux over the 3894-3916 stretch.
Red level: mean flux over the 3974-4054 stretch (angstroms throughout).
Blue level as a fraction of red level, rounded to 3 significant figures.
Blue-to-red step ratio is 1.18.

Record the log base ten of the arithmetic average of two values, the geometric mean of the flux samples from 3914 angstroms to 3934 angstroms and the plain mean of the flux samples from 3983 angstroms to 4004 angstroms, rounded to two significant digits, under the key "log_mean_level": 0.78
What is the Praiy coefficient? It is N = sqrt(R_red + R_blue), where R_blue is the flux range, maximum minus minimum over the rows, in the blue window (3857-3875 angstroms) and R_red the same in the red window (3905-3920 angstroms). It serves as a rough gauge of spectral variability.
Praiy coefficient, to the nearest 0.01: 1.69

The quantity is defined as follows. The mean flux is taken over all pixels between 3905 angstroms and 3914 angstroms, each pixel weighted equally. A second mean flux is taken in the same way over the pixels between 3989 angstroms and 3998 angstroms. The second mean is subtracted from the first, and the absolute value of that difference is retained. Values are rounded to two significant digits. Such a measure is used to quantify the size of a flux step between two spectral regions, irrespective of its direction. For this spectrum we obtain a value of 1.4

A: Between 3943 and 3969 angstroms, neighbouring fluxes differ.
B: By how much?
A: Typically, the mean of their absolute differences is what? 0.55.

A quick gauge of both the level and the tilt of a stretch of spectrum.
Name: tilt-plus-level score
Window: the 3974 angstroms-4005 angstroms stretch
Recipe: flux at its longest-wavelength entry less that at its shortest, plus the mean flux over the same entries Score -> 5.9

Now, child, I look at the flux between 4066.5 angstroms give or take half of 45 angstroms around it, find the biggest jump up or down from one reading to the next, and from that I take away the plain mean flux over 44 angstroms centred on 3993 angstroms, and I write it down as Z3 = -4.7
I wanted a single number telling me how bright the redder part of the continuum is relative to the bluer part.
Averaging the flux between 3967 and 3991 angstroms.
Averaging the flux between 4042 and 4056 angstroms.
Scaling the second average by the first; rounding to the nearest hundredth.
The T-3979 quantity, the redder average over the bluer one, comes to 0.99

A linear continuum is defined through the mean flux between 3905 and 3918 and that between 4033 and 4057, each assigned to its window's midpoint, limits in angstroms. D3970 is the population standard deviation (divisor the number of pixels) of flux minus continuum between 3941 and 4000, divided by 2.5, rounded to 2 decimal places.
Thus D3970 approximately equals 0.22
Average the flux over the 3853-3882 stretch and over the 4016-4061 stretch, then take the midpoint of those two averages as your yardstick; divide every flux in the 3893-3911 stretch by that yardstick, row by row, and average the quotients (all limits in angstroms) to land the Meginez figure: 1.07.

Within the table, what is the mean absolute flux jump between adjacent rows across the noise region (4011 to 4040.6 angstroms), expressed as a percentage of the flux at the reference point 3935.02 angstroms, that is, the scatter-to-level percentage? 8.0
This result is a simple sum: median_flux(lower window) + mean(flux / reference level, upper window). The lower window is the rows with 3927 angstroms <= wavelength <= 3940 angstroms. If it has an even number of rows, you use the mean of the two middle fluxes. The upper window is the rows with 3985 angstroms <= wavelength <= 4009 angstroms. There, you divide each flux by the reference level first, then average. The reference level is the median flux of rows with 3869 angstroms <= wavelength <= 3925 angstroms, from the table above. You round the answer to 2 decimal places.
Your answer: 6.89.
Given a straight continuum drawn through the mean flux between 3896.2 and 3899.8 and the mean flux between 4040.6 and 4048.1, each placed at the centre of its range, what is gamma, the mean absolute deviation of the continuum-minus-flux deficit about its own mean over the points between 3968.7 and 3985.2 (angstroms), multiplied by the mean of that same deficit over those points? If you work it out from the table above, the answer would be 0.056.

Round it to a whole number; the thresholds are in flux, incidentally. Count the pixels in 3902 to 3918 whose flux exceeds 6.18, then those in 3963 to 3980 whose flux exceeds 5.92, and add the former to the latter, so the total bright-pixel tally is 16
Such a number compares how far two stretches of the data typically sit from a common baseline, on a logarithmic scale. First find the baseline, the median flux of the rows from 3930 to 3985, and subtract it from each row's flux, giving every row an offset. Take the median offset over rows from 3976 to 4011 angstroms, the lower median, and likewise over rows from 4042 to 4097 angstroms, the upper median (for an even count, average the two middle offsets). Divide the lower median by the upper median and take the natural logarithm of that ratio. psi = -1.2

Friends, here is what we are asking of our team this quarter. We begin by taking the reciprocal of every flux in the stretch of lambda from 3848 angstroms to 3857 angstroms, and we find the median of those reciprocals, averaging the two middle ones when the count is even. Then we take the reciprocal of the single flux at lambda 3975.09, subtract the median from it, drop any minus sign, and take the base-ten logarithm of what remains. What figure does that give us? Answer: -1.52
